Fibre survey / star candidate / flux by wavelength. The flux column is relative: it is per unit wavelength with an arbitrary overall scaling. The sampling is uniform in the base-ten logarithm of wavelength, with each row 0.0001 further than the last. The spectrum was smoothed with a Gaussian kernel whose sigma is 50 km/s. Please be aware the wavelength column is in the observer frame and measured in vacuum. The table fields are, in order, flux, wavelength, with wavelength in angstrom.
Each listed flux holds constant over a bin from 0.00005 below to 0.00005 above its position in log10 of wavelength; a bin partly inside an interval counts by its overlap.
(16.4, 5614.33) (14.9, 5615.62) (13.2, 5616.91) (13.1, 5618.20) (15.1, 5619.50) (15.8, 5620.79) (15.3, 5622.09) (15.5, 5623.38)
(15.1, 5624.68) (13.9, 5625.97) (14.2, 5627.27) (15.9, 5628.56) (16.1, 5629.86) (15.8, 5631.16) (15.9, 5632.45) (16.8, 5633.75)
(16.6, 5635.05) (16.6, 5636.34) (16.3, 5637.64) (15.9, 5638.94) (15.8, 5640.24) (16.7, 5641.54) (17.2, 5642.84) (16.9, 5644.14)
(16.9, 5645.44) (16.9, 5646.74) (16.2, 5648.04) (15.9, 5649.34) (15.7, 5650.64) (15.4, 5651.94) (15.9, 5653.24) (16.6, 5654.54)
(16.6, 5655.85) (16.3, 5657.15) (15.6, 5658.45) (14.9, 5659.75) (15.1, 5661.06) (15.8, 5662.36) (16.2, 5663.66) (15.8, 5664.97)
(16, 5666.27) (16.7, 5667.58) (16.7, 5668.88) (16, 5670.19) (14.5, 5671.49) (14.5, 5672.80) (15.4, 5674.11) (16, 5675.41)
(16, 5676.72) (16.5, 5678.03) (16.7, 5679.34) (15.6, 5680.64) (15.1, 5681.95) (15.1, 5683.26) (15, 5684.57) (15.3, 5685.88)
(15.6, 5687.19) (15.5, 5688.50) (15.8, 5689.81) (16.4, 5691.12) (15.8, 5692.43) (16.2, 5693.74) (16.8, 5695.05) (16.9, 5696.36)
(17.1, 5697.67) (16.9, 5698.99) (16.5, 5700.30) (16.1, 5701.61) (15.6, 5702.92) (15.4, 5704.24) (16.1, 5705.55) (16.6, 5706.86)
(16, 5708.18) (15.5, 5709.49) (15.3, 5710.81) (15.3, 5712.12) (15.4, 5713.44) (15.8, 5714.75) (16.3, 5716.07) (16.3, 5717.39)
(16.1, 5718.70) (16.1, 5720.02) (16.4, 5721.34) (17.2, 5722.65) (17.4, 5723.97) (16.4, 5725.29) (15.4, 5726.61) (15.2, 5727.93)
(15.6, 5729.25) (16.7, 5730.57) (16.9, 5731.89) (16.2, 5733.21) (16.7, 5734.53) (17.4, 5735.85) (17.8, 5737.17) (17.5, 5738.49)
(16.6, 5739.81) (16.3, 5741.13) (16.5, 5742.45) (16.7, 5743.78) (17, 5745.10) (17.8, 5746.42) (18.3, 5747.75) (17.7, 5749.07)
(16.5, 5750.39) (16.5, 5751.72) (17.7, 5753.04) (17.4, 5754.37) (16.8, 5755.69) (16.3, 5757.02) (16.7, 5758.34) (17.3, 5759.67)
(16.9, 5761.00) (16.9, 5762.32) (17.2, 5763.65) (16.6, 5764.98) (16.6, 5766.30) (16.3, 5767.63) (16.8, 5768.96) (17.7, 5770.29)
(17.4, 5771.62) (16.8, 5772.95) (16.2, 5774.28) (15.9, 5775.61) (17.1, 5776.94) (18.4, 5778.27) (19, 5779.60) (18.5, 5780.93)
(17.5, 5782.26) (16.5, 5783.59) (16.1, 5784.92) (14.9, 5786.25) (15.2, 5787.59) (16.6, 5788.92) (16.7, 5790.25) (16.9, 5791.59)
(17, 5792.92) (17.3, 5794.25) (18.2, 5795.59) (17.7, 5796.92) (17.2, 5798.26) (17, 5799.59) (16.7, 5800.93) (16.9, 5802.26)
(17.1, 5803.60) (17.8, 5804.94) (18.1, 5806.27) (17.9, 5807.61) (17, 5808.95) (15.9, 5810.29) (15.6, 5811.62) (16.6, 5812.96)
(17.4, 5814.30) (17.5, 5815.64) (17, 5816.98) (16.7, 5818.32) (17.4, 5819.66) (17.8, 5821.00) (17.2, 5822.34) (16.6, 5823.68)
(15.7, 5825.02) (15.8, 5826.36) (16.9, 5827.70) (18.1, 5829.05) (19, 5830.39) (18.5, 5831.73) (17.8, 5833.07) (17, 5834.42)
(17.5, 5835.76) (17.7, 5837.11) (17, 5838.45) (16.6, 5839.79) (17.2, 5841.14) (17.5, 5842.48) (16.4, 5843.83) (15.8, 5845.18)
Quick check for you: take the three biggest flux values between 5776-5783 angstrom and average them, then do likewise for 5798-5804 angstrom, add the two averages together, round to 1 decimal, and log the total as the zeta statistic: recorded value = 35.7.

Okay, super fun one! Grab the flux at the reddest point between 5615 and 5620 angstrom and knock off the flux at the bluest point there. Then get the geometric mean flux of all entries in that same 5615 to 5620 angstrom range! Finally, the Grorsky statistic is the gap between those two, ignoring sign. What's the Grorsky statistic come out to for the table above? 13.8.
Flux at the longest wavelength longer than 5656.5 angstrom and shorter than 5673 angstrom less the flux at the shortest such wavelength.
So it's -1.8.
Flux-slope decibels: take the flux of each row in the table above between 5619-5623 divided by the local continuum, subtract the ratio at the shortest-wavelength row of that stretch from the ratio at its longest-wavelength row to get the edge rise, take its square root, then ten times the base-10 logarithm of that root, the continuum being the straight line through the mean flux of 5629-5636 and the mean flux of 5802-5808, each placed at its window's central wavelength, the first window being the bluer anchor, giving -9.75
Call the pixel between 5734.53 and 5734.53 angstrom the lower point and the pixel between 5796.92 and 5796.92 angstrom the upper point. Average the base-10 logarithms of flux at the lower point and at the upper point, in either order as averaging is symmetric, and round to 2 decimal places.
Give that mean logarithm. 1.24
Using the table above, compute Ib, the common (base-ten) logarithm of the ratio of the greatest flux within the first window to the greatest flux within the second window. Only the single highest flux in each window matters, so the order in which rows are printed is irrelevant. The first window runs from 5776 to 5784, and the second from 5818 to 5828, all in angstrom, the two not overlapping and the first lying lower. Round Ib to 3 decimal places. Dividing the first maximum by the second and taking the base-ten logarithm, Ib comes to 0.028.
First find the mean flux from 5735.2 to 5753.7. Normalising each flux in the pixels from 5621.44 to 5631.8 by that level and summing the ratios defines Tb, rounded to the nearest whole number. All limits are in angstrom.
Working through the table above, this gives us 7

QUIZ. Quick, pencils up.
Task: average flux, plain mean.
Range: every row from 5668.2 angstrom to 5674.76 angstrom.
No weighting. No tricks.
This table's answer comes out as 15.4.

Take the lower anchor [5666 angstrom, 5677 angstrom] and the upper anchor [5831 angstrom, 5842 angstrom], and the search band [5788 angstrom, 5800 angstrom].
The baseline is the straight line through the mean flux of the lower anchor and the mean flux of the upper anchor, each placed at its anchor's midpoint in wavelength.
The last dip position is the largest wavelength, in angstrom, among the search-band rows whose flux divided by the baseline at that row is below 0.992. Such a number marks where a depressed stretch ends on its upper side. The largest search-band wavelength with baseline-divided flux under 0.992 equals 5790.25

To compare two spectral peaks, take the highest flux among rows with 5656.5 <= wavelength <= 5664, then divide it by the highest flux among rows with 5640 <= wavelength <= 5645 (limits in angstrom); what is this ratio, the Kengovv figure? 0.95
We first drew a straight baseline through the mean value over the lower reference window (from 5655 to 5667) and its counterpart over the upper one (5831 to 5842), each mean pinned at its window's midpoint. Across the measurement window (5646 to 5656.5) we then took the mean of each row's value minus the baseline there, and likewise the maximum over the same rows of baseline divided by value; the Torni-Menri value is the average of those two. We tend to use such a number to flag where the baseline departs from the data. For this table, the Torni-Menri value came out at 0.72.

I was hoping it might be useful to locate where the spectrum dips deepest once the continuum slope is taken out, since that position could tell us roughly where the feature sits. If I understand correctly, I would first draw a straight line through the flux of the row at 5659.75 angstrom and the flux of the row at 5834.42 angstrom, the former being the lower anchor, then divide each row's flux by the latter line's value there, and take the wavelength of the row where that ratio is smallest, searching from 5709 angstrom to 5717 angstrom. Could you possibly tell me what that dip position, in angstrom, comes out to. 5712.12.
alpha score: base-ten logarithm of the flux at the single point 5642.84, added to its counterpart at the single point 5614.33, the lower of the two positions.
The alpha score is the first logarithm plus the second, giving 2.45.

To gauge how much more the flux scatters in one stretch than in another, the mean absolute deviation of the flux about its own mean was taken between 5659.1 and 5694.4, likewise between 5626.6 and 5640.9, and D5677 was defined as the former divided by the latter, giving 1.2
